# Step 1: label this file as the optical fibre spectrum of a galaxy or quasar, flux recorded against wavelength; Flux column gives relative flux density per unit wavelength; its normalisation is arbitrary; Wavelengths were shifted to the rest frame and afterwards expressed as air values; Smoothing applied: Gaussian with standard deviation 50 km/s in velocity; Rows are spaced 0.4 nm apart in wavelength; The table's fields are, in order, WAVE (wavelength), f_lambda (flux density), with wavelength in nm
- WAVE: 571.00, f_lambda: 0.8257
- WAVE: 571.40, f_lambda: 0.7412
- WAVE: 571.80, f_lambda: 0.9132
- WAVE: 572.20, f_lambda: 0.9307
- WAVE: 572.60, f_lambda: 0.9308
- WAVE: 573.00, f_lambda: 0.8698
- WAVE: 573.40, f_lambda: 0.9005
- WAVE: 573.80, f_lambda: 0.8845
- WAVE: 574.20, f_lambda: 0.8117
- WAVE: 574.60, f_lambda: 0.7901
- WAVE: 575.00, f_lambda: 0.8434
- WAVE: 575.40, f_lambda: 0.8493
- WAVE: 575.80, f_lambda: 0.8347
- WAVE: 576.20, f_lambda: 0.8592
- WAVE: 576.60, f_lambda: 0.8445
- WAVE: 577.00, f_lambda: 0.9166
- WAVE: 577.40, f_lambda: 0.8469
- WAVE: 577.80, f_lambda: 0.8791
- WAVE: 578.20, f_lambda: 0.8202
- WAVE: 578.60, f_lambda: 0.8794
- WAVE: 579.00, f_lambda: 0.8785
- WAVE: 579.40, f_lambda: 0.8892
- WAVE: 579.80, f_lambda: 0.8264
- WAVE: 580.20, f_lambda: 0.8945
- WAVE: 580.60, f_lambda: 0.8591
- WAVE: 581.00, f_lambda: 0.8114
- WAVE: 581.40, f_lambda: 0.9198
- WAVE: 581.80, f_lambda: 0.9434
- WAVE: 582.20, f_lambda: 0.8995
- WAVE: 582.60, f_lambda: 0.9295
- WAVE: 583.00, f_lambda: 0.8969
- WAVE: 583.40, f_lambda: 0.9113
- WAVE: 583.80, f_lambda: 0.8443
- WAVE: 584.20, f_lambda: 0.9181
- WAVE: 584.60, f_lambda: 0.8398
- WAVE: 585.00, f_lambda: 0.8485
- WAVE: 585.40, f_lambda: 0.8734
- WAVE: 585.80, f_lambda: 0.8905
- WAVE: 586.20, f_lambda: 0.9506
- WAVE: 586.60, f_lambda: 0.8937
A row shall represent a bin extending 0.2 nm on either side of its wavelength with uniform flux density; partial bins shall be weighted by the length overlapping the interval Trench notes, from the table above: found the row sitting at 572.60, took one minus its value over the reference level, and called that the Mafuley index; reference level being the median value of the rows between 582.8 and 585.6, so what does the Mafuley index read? -0.066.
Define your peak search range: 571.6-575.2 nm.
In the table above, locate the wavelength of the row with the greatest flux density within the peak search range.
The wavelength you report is 572.60 nm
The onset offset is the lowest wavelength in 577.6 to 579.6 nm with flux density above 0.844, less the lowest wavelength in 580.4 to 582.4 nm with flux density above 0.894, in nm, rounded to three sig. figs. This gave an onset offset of -3.60 nm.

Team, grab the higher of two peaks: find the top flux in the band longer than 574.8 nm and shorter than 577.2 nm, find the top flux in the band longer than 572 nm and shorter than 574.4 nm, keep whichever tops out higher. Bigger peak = 0.931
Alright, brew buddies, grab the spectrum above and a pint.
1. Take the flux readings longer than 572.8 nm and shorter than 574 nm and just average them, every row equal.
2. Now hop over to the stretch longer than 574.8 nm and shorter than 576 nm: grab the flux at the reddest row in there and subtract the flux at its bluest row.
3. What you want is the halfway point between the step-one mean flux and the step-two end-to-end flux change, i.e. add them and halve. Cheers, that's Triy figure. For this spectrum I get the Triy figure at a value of 0.438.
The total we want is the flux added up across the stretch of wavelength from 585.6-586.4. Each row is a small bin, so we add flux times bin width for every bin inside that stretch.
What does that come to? 0.736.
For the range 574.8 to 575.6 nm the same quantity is 0.677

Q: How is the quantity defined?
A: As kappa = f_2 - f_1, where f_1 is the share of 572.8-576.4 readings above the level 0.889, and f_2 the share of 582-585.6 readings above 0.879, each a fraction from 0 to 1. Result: 0.44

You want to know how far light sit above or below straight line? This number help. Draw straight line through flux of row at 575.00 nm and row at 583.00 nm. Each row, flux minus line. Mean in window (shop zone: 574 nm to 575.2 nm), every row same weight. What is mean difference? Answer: -0.026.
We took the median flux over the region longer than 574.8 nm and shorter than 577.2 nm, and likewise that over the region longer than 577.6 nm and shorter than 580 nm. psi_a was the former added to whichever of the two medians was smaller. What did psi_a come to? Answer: 1.69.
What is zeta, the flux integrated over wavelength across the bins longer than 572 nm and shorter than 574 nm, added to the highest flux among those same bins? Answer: 2.74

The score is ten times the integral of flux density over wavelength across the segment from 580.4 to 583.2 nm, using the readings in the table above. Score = 25.0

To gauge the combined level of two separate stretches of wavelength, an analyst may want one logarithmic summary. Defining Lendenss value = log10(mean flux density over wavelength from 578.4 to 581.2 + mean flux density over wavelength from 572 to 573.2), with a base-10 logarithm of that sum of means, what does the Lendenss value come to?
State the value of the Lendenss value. 0.249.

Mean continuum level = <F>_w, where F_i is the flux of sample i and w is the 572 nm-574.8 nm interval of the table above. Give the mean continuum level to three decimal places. 0.874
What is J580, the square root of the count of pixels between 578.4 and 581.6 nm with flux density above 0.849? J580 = 2.4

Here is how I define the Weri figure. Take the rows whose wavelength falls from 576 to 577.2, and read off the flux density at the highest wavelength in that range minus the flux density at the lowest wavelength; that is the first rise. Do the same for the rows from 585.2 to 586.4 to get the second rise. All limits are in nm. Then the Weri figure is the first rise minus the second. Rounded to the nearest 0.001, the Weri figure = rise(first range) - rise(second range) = -0.020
